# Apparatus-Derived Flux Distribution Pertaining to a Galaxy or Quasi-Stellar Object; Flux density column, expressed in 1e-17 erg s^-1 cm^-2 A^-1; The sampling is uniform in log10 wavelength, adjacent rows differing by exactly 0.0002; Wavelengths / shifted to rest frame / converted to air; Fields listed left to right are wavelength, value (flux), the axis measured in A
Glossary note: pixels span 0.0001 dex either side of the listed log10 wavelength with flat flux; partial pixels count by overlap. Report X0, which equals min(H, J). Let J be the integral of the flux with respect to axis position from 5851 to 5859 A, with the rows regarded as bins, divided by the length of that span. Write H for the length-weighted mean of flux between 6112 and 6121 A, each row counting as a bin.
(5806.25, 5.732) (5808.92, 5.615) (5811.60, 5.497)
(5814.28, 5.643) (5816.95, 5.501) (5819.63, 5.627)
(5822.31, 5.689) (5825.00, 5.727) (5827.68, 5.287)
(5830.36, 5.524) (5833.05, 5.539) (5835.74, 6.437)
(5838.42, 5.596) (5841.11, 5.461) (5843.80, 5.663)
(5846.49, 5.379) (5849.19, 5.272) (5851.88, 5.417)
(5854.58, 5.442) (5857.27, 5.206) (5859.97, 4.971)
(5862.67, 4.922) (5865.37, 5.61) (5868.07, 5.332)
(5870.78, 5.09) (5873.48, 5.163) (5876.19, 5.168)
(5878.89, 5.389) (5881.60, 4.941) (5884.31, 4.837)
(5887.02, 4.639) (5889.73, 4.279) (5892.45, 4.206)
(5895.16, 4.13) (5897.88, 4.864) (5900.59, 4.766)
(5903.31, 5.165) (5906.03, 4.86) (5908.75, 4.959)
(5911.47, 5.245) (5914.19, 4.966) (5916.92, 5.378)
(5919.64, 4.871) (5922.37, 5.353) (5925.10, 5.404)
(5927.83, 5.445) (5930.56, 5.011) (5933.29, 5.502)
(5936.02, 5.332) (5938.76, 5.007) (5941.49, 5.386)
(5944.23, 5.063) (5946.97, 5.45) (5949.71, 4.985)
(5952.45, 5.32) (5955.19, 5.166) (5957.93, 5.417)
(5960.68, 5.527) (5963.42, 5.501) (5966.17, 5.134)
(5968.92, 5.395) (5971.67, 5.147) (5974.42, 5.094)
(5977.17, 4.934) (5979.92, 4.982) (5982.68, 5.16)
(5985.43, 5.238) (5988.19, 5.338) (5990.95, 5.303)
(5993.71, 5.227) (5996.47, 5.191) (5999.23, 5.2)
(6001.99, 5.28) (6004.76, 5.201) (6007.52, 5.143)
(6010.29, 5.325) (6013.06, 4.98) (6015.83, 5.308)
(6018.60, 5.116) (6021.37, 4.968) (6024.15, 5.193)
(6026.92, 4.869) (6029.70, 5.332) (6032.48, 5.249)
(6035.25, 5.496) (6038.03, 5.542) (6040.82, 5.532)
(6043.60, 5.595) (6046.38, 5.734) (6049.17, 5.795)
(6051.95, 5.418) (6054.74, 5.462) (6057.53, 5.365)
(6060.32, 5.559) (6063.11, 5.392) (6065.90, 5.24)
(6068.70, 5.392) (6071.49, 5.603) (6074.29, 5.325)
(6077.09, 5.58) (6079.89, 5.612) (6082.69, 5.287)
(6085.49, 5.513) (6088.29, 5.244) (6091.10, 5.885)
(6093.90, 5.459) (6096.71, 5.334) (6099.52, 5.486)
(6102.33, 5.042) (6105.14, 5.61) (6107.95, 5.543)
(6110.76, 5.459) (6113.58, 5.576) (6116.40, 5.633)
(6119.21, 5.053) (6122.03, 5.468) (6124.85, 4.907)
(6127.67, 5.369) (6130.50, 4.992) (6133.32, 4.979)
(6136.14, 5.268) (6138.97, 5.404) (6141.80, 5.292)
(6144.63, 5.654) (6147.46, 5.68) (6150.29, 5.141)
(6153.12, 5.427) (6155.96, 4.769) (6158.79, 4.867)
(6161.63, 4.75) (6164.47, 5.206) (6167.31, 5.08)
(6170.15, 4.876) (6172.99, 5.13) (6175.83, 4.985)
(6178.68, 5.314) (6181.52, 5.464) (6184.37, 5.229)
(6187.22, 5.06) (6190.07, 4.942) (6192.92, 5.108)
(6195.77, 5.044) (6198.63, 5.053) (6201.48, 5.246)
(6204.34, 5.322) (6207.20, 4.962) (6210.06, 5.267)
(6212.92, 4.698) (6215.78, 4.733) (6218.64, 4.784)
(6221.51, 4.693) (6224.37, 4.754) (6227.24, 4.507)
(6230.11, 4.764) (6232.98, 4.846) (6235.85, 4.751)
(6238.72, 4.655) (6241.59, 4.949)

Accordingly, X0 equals 5.33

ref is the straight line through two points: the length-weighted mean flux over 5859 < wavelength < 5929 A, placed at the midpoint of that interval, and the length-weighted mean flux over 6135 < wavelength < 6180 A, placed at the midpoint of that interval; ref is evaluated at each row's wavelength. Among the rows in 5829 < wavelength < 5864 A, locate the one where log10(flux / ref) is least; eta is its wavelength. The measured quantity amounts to 5862.67 A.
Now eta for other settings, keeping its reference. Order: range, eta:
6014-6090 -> 6026.92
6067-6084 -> 6082.69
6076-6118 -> 6102.33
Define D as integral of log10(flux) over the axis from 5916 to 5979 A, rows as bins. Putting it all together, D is 45.4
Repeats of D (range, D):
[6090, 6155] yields 47.4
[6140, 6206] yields 47.0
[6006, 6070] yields 46.6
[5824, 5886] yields 45.1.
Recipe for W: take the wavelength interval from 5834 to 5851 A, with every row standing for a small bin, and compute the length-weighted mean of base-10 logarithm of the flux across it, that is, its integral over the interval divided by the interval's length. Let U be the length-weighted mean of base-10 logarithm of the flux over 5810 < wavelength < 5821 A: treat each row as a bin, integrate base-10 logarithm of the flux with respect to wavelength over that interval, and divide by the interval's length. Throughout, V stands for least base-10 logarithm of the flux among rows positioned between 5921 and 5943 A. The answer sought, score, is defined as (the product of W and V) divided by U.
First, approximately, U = 0.746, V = 0.700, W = 0.749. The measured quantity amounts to 0.703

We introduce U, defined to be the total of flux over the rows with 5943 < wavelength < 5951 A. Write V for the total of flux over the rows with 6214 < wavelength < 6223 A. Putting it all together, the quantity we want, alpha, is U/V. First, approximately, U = 15.5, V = 14.2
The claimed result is 1.09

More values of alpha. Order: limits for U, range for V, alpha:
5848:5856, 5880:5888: 1.12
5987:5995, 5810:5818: 0.95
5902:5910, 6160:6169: 1.00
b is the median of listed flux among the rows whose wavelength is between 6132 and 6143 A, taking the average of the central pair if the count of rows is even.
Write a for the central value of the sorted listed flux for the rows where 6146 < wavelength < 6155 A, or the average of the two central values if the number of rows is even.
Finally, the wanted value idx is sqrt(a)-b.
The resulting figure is -2.95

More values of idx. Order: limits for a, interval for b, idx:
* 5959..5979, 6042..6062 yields -3.29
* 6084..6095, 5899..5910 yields -2.57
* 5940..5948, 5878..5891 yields -2.52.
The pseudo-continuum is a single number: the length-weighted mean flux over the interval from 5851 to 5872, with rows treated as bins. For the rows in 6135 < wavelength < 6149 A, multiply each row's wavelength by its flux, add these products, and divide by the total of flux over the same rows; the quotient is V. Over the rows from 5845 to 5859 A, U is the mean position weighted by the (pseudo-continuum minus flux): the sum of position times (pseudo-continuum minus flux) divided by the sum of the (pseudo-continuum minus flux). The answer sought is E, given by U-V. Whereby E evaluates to -291.0 A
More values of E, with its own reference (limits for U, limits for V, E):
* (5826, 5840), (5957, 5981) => -133.7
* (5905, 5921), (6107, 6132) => -207.3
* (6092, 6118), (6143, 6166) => -46.4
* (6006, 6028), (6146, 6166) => -134.8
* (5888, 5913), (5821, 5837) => 66.9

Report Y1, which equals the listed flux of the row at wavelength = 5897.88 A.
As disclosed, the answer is 4.864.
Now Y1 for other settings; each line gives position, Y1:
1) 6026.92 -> 4.869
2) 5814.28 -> 5.643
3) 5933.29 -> 5.502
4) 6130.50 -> 4.992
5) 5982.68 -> 5.16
